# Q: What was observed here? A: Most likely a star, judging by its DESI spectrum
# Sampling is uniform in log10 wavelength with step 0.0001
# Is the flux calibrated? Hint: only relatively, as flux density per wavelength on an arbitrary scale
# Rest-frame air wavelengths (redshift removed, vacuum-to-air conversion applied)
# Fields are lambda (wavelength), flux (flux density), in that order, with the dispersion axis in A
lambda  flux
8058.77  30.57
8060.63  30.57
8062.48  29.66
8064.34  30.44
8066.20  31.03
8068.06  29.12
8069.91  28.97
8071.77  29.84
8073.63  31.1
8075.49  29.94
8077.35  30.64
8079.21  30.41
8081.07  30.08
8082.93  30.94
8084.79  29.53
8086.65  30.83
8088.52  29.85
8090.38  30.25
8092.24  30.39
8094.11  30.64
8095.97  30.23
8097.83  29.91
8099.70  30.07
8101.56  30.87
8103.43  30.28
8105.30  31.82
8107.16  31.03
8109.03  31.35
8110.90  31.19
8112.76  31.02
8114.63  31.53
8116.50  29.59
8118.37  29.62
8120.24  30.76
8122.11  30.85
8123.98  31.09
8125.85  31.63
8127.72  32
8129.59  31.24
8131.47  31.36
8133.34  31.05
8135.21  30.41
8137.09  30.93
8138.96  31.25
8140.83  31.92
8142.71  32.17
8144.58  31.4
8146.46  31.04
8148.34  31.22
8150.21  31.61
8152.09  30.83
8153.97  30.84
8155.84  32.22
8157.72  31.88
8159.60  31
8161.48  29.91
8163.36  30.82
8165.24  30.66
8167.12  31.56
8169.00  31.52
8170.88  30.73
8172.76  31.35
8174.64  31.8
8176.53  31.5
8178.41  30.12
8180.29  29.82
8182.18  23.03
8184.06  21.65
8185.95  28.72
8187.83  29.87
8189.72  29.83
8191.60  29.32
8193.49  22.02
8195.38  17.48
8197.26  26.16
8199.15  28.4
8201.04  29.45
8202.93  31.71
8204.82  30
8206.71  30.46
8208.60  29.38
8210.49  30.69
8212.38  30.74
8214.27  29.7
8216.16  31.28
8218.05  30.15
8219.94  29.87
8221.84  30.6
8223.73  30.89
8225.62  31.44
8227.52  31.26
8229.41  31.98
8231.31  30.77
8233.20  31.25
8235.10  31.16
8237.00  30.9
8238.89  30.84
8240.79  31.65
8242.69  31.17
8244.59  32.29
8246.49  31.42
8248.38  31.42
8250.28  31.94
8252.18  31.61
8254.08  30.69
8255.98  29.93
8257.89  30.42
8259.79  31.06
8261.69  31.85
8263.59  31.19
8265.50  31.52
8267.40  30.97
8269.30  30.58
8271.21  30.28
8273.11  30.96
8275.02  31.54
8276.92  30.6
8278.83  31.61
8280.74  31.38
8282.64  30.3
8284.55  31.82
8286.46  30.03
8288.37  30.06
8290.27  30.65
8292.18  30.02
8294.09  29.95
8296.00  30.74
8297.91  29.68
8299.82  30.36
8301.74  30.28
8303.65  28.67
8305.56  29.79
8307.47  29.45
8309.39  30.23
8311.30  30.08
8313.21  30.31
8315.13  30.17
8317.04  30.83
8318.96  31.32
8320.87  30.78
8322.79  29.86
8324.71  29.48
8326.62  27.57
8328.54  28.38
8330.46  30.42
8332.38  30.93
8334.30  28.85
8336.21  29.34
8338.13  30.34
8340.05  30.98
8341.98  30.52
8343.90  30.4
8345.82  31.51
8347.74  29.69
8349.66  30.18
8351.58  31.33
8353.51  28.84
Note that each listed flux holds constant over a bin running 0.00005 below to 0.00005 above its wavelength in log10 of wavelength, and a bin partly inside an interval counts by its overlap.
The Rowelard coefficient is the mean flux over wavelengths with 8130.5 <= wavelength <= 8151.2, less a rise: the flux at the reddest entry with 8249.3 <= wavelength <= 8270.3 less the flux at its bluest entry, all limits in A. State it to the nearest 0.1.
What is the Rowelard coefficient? 32.7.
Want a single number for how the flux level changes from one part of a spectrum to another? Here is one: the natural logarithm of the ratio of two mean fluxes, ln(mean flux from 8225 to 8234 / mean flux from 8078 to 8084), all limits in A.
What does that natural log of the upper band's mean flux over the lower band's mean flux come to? 0.028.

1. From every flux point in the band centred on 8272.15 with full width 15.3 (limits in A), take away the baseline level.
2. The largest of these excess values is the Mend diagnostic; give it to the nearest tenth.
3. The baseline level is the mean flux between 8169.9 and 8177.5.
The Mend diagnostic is 0.3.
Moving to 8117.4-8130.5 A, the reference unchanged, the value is 0.7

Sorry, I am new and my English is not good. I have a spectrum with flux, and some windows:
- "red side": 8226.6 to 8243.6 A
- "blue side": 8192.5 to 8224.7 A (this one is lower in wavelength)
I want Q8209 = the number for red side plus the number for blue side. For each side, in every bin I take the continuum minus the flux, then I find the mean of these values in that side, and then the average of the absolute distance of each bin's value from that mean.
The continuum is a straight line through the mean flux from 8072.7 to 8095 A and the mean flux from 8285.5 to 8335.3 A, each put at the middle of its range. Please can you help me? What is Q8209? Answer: 2.8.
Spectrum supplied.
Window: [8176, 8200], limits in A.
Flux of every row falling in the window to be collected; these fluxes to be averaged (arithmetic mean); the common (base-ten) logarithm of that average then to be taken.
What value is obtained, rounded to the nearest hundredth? 1.43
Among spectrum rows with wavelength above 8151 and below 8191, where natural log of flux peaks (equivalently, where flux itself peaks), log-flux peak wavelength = 8155.84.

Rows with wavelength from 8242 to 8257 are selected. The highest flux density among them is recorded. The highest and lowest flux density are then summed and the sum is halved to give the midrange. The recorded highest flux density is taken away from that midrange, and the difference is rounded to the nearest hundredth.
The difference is -1.18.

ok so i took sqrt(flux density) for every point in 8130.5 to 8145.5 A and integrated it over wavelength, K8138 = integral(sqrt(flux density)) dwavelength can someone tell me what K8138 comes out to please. 83.9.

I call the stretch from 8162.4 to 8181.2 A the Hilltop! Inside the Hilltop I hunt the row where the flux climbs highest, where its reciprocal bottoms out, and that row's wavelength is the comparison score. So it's 8174.64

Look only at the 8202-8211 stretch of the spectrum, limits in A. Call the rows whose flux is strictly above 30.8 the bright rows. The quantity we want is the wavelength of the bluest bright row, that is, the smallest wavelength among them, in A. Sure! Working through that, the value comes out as 8202.93 A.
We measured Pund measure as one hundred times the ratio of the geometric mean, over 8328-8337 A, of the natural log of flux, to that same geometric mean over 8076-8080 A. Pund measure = 99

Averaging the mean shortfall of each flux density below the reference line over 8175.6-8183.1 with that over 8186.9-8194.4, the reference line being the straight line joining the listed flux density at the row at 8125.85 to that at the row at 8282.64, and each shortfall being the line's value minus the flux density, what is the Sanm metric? 2.9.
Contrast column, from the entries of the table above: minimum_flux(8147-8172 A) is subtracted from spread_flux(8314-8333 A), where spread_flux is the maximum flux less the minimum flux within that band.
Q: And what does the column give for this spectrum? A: -26.16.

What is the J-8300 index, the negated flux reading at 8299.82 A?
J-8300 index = -30.4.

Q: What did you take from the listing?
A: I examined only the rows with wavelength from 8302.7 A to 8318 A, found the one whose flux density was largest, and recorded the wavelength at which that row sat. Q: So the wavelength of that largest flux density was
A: 8317.04 A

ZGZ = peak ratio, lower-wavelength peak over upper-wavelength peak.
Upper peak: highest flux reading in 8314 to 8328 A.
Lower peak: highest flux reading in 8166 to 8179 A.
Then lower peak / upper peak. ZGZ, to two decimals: 1.02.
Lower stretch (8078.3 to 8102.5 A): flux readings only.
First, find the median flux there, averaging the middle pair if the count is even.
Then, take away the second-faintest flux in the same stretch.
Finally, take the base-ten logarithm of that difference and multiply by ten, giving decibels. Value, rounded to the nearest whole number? -4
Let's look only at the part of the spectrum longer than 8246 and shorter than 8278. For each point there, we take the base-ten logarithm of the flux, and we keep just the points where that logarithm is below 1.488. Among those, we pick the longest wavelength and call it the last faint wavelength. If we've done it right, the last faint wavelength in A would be 8276.92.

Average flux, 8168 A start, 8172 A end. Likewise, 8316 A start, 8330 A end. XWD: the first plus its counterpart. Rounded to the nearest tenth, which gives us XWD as 60.9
